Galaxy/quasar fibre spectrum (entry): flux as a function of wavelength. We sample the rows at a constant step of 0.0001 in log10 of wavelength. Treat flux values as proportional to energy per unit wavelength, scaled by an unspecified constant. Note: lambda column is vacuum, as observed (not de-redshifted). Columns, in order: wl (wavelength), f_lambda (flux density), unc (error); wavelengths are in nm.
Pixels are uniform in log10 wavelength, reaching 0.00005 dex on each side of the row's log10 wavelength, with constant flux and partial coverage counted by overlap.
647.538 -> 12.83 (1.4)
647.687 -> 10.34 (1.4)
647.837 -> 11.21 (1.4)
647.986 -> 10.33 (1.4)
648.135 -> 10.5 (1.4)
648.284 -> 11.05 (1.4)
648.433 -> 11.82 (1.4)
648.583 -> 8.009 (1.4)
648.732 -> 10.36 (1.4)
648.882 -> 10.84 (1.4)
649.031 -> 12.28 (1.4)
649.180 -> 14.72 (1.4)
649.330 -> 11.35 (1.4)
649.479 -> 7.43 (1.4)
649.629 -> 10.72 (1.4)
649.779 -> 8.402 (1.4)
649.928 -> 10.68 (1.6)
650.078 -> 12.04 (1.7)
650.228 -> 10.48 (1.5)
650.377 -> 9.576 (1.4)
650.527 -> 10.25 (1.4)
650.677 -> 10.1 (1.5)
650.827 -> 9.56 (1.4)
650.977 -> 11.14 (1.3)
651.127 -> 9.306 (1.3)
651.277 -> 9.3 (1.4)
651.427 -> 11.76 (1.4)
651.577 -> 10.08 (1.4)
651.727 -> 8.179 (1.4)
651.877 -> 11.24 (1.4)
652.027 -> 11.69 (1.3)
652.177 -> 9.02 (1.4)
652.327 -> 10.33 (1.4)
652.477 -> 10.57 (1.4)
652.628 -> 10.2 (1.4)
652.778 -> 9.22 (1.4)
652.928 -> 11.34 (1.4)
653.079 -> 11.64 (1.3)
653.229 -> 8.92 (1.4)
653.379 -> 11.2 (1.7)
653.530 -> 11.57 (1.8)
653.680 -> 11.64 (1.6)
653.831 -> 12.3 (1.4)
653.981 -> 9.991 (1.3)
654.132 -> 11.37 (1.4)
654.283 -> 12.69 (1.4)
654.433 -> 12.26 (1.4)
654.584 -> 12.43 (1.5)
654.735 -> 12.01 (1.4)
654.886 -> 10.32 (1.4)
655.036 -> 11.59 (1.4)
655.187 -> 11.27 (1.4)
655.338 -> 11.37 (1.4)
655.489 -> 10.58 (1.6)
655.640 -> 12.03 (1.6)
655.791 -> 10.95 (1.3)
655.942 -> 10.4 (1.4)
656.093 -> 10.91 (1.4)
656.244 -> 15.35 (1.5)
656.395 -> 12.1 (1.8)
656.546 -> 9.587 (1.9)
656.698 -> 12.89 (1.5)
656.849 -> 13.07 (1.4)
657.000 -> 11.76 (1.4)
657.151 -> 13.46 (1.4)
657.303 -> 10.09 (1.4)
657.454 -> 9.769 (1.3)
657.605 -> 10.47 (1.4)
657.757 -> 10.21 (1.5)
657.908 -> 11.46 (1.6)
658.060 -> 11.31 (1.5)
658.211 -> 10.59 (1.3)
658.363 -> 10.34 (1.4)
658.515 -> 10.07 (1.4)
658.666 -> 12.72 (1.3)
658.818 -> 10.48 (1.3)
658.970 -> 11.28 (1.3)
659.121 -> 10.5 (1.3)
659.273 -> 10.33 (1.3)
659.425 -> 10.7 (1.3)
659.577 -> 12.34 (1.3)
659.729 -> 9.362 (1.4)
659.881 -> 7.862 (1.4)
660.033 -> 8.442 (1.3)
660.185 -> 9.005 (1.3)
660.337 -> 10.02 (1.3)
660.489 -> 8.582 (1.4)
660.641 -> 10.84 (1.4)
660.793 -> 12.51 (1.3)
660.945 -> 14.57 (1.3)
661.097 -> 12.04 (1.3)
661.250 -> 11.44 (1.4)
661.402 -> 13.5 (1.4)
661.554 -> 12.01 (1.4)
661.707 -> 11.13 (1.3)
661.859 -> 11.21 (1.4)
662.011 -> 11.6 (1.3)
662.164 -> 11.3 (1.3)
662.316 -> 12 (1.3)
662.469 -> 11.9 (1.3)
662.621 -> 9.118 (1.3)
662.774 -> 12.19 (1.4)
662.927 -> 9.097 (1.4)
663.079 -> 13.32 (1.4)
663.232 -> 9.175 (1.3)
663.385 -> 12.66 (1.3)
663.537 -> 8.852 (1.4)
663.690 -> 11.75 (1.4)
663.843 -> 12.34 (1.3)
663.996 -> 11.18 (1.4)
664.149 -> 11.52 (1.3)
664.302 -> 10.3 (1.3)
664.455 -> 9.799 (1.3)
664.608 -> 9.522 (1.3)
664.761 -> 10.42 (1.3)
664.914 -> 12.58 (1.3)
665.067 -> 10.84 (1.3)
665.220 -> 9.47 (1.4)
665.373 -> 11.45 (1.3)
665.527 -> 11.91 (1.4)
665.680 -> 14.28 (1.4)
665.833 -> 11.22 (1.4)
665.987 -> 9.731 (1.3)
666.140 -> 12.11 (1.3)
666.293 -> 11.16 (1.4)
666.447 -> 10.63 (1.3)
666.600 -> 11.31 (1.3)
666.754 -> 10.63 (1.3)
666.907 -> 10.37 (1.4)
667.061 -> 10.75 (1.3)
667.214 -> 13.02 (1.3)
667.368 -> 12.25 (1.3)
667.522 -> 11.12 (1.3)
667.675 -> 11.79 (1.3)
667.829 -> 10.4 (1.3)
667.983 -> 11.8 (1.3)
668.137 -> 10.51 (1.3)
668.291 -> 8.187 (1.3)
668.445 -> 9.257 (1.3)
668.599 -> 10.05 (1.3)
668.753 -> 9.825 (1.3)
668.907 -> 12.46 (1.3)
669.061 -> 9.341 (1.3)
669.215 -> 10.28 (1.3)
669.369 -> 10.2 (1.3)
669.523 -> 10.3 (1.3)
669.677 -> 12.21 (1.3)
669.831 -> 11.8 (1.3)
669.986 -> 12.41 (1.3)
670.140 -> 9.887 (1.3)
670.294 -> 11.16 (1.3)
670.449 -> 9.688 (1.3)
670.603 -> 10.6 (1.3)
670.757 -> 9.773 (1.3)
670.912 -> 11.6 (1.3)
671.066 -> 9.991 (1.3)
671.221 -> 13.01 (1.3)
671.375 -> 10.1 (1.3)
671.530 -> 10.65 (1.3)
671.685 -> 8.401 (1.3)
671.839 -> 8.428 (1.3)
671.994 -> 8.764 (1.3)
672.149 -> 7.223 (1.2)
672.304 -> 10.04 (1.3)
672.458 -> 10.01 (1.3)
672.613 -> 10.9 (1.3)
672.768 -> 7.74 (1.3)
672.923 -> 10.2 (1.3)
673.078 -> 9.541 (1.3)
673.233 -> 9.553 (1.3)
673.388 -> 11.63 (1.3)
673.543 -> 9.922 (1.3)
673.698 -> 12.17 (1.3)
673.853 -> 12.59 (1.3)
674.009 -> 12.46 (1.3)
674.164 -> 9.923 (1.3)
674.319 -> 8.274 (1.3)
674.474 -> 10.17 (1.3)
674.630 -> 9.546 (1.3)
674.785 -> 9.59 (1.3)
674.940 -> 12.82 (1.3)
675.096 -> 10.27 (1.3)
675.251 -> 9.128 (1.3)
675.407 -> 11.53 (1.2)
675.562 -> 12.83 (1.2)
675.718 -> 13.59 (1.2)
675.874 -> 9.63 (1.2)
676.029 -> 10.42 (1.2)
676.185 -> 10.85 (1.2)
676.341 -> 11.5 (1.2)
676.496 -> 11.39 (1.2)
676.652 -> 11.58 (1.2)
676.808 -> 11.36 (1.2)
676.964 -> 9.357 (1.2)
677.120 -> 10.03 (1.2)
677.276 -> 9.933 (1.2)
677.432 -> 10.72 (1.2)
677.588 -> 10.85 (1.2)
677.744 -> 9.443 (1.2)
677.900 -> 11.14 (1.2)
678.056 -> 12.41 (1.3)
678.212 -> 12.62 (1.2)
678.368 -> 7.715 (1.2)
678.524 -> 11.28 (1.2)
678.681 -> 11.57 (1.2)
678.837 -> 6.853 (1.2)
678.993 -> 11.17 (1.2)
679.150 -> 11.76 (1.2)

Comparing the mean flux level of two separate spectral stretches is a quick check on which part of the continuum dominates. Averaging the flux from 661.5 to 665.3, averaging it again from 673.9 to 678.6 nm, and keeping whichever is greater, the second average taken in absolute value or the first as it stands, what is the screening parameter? 11.01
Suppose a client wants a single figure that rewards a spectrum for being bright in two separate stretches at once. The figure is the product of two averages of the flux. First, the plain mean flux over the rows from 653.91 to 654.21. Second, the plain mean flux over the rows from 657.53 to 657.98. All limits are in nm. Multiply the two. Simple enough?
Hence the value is 114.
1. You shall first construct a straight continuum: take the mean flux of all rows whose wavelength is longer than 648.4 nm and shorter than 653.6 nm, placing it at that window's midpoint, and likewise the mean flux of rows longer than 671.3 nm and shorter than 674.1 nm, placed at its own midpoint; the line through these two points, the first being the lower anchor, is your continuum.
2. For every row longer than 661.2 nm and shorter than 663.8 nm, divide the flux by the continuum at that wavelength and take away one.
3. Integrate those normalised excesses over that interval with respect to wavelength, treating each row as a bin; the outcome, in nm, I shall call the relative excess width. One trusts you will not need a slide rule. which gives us 0.28 nm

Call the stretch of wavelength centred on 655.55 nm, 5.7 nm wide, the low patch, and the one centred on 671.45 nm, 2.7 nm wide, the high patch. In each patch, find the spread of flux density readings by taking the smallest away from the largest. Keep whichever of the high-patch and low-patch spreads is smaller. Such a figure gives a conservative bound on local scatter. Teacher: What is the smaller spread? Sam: 5.8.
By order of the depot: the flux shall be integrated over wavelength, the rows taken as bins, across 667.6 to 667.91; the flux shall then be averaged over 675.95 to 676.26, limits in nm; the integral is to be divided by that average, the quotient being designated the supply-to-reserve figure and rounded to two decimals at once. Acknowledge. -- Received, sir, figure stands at 0.32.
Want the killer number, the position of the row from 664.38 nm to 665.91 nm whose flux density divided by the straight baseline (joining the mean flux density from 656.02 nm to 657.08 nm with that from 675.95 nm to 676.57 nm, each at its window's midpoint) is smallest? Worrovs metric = 665.220 nm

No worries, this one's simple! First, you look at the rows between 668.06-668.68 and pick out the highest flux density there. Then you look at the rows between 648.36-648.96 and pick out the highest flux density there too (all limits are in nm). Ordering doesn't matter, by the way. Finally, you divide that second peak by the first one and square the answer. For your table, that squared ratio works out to 1.26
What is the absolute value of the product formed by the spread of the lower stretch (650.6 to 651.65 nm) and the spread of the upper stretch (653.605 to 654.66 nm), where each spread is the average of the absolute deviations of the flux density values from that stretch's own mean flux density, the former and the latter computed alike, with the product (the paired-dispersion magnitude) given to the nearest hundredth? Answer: 0.51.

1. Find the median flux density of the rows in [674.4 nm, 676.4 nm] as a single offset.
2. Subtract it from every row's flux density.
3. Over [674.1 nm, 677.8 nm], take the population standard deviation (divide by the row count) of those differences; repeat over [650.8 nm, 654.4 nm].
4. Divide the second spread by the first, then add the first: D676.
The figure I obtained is 2.20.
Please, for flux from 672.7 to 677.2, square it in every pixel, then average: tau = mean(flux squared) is 116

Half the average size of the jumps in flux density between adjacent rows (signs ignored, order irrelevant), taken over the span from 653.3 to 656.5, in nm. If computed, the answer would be 0.56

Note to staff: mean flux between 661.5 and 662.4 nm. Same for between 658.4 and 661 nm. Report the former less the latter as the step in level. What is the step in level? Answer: 1.0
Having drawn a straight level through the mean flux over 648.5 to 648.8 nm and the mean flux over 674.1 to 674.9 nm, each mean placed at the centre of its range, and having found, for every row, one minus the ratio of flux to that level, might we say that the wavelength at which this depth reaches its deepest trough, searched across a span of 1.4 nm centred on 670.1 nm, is 670.449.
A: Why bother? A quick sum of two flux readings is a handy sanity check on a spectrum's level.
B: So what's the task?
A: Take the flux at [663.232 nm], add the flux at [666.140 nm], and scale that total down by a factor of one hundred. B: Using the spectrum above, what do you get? 0.213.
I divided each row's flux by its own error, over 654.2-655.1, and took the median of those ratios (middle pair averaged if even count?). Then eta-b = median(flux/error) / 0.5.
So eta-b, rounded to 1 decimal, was 16.9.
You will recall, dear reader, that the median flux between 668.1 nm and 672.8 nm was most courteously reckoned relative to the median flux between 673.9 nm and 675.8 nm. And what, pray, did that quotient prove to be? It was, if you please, 0.98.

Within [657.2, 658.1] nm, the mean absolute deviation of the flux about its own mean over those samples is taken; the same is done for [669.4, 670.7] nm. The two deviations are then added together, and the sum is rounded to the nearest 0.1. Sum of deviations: 1.4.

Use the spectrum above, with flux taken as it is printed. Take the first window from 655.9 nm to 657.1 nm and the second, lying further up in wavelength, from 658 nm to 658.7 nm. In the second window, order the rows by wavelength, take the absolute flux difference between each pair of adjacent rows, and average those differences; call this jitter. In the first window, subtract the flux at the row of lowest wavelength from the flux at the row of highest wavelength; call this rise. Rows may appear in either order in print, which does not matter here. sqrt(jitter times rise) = 1.2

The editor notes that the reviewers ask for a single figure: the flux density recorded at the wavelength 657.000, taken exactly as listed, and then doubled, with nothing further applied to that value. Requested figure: 24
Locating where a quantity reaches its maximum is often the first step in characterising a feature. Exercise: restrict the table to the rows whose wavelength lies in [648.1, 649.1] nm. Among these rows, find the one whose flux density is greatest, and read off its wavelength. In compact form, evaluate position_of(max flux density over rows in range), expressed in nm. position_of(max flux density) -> 649.031 nm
